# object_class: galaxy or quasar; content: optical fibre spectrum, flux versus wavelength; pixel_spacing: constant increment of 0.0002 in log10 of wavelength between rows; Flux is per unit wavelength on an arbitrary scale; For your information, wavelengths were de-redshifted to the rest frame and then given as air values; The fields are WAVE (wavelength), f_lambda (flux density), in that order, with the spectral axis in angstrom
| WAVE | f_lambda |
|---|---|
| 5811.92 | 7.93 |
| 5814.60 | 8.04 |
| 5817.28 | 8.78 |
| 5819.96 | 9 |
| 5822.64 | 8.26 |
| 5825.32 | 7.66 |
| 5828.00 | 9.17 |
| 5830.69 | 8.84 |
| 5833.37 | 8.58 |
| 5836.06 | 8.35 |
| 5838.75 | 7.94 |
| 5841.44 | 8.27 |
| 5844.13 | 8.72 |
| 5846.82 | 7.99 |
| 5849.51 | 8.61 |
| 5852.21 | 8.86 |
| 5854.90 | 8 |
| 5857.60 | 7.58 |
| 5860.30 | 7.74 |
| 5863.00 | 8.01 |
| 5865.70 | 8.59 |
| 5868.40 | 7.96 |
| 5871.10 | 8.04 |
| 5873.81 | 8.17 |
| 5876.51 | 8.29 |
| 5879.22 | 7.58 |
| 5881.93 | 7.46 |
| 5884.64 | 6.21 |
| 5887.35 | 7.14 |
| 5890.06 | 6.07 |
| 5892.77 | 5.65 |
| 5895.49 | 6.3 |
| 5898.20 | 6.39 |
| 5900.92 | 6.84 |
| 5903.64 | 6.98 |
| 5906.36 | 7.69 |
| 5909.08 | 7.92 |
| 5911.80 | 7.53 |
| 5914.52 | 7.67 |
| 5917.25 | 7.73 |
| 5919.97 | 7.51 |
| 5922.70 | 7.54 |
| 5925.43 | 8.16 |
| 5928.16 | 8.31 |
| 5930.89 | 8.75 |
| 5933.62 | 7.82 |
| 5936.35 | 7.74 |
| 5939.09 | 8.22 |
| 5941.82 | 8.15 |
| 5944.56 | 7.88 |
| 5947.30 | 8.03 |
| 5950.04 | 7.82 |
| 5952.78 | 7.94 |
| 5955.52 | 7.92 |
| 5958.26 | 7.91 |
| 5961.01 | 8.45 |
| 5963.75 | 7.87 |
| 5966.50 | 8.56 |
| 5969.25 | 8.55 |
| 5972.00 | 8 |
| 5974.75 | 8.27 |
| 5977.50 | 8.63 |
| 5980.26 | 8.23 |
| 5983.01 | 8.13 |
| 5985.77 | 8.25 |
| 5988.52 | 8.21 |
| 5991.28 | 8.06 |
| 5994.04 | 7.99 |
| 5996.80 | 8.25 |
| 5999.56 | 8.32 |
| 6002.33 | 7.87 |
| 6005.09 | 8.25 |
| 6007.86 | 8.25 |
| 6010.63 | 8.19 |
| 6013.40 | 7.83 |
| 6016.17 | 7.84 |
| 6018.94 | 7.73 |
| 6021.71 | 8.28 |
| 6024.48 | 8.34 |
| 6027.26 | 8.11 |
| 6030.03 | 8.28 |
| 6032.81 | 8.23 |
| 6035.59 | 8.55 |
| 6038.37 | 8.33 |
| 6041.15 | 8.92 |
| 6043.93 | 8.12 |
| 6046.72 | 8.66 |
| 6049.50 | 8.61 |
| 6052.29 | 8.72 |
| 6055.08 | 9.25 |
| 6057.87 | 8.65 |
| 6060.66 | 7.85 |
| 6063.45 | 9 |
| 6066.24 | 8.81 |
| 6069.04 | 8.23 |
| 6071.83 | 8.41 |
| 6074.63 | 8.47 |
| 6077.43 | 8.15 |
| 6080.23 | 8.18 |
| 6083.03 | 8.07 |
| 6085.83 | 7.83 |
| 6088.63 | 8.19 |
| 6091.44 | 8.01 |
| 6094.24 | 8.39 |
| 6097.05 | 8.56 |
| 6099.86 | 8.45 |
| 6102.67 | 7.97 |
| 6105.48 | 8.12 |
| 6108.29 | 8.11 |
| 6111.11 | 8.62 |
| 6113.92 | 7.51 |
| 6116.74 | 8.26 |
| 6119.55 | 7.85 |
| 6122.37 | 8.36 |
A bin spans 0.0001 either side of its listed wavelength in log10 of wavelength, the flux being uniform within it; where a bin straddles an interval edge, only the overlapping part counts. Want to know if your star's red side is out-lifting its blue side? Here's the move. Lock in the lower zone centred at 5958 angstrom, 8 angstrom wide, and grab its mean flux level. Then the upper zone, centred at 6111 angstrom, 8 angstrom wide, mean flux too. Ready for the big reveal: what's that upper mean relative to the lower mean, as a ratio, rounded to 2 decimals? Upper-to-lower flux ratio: 1.00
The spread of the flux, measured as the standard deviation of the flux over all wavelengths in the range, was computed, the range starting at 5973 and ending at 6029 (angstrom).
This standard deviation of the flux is 0.2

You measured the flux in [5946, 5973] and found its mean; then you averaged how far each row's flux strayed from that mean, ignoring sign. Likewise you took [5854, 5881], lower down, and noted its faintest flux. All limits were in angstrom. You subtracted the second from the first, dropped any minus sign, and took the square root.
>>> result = 2.71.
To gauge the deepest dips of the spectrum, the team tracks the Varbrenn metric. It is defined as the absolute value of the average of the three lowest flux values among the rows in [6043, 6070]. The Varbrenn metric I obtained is 8.1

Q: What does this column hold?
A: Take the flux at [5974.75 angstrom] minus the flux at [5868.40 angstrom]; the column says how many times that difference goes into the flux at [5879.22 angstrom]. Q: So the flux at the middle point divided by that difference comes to 24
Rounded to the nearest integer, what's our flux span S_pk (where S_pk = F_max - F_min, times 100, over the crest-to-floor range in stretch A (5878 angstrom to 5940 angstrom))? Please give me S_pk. 310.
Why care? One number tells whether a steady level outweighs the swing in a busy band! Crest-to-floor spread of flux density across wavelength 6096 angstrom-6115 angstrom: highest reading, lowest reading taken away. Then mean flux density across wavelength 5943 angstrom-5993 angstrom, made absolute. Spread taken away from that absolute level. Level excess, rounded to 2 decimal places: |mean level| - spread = 7.04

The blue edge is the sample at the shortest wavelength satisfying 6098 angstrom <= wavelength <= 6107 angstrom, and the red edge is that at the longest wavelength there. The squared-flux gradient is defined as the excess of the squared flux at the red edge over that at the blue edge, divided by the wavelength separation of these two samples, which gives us -0.97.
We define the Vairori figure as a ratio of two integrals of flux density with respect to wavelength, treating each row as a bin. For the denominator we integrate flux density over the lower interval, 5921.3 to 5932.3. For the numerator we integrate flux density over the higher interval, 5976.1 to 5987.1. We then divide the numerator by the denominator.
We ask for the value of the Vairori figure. 1.02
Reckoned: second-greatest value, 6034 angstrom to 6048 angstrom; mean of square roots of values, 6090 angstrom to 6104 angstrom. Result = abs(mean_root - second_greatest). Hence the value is 5.8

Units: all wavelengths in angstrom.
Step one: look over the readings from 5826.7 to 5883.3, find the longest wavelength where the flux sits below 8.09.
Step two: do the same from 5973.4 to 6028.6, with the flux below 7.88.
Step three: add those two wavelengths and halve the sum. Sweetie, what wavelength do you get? 5950.4 angstrom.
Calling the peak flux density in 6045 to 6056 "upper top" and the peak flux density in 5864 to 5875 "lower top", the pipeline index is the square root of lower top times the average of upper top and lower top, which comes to 8.8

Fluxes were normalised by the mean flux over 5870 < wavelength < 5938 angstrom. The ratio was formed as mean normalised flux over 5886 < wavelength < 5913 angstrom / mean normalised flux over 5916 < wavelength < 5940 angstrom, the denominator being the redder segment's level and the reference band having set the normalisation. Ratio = 0.86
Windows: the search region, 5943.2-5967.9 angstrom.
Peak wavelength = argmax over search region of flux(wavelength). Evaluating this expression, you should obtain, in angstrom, 5966.50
